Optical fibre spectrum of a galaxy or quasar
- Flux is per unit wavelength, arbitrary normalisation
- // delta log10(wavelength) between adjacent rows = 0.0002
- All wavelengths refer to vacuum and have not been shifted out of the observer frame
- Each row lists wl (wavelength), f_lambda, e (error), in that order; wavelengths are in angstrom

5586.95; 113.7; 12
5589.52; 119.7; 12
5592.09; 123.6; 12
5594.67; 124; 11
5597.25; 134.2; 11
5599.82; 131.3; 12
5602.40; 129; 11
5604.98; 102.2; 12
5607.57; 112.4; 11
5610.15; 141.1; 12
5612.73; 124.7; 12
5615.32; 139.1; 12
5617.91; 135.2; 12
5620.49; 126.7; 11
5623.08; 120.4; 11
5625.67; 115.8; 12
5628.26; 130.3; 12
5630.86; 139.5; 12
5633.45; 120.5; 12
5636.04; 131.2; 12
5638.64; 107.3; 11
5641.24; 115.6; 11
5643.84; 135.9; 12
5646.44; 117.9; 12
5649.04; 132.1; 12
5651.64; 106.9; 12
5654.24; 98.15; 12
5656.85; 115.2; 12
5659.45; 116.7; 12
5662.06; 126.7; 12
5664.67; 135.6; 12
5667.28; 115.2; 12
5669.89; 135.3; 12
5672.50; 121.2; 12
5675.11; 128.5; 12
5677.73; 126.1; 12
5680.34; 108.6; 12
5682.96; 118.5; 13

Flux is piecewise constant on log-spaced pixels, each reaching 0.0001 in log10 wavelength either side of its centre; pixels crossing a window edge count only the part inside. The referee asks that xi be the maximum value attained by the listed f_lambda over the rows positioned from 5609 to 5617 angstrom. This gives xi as 141.1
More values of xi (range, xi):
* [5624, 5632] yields 139.5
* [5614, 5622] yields 139.1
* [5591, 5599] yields 134.2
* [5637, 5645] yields 135.9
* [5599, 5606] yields 131.3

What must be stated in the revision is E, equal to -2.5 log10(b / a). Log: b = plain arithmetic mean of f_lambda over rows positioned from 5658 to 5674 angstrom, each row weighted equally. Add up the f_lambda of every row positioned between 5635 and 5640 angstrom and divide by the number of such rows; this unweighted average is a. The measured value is -0.05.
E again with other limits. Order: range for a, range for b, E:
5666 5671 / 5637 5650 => 0.03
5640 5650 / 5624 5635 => -0.01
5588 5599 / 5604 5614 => 0.05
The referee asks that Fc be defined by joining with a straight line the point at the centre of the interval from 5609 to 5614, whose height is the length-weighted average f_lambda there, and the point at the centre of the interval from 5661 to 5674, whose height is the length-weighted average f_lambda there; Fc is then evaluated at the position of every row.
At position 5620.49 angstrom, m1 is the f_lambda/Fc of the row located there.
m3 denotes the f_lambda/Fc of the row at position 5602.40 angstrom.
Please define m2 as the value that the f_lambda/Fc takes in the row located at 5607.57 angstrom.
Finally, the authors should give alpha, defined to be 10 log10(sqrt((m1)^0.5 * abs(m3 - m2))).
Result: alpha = -4.6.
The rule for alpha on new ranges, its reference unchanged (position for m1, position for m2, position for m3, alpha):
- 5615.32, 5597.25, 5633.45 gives -5.6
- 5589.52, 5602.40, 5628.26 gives -7.7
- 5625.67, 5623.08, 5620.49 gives -6.8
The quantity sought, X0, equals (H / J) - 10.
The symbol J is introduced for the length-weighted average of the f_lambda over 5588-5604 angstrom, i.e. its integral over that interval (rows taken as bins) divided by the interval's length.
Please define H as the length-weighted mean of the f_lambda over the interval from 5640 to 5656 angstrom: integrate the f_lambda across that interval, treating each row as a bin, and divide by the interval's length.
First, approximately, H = 118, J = 126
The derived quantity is -9.07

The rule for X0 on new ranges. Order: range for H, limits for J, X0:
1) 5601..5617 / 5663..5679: -9.02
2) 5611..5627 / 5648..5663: -8.90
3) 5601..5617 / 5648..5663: -8.92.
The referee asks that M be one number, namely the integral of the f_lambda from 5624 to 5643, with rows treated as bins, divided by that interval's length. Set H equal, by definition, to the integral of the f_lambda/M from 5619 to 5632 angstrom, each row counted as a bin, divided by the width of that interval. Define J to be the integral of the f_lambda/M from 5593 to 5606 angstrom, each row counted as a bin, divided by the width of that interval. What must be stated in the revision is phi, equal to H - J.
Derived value 0.02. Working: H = 1.03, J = 1.01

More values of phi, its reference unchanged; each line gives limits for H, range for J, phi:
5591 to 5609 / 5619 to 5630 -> -0.01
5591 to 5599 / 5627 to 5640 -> 0.02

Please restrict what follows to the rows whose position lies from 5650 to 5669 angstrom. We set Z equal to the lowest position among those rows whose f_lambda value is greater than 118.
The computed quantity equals 5662.06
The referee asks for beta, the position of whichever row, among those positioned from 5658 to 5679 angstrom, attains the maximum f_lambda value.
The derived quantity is 5664.67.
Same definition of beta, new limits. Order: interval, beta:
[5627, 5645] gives 5630.86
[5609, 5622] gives 5610.15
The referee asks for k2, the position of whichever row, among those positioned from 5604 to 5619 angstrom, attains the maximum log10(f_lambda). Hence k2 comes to 5610.15 angstrom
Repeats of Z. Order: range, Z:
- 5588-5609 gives 5589.52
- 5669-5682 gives 5669.89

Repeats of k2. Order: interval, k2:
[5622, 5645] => 5630.86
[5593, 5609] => 5597.25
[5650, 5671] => 5664.67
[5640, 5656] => 5643.84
